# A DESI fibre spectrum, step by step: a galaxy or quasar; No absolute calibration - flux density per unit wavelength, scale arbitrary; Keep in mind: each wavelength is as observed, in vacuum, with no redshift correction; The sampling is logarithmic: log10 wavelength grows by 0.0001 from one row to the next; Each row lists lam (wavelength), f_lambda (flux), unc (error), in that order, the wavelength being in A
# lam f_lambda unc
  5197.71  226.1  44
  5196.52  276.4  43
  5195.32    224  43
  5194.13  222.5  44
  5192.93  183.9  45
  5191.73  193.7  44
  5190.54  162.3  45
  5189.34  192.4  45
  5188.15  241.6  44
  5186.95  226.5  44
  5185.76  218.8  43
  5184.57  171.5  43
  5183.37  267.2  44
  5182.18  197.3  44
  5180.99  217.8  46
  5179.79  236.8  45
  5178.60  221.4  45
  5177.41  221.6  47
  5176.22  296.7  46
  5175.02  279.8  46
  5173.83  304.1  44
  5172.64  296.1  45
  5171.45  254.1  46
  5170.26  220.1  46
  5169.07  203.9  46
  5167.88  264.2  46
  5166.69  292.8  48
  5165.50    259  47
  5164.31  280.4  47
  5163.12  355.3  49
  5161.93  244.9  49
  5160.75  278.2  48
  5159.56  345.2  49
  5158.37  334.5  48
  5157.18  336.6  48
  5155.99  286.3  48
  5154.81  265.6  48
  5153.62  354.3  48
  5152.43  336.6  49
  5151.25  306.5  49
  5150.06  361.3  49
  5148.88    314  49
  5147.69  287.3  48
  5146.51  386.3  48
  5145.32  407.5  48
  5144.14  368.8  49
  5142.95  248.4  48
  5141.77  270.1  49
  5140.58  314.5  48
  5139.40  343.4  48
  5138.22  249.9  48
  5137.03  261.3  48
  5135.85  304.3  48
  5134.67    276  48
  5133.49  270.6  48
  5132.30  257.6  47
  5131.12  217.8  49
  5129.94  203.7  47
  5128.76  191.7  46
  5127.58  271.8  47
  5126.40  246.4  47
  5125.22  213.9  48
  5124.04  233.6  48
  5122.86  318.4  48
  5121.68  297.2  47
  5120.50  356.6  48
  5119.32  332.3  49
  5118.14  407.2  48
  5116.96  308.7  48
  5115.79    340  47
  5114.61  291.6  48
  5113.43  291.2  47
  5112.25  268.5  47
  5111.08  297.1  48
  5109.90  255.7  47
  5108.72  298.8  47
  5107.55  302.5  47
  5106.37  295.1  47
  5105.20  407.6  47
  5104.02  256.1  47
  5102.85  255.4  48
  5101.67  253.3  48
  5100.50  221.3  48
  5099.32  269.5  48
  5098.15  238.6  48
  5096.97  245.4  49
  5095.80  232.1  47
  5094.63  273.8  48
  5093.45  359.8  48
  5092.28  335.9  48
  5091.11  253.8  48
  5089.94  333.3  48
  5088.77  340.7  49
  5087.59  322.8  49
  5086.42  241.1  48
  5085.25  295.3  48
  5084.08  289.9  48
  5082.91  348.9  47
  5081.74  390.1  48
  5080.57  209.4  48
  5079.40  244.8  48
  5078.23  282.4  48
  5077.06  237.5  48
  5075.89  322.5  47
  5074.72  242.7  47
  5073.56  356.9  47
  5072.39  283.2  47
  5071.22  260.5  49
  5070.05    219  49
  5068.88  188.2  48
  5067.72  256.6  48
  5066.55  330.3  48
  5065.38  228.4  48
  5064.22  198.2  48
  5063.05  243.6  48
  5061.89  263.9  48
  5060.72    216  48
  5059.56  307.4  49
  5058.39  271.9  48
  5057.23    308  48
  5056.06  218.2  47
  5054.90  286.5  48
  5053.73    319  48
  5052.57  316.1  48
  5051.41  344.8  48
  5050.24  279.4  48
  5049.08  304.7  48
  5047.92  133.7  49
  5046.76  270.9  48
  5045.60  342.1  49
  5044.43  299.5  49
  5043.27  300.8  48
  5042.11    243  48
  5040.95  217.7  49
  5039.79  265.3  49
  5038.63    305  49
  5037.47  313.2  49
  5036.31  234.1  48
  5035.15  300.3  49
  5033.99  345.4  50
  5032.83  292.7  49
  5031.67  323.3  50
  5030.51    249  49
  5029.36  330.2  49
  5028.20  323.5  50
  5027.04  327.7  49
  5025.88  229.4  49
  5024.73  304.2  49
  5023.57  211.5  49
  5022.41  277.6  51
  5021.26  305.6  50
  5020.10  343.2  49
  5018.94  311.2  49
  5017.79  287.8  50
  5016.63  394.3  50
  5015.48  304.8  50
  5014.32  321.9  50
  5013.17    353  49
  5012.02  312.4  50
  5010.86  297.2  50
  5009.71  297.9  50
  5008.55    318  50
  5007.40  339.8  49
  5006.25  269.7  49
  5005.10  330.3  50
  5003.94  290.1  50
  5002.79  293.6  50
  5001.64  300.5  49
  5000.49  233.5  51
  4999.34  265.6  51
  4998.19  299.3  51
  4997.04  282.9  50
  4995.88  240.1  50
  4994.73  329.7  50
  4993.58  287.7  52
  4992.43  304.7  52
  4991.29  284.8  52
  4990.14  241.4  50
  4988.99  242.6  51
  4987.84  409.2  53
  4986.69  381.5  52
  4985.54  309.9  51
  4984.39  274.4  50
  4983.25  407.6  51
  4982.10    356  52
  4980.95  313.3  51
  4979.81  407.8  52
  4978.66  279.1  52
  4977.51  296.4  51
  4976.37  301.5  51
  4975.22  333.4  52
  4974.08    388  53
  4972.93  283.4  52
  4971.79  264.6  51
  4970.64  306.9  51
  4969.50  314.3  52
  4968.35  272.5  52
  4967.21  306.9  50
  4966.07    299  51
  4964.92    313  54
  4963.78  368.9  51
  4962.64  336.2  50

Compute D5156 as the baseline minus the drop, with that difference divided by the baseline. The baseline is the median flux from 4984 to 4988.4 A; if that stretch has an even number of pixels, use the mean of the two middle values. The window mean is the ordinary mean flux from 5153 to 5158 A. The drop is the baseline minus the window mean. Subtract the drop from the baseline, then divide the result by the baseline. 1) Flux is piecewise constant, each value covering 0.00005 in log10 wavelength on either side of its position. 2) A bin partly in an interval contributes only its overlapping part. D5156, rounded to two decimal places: 0.90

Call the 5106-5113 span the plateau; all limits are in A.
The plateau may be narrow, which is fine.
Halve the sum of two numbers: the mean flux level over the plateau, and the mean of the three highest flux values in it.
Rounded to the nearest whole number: 293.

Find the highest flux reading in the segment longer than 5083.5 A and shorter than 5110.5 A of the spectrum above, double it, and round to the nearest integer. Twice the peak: 815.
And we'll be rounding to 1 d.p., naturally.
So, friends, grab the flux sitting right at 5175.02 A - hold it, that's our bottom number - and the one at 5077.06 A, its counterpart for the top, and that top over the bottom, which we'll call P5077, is 0.8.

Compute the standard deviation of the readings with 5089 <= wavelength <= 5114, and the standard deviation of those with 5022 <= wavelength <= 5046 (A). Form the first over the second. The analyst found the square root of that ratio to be 1.05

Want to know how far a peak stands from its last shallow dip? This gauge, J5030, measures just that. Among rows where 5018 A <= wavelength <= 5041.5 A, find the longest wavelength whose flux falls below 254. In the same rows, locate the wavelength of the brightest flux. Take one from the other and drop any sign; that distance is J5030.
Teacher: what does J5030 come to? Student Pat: 7.0 A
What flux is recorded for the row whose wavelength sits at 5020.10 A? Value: 343.2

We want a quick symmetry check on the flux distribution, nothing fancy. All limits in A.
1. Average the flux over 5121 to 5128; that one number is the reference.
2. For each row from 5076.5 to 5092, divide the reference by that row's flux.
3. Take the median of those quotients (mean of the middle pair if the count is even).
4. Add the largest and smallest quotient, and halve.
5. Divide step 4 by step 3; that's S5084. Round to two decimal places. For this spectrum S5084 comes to 1.06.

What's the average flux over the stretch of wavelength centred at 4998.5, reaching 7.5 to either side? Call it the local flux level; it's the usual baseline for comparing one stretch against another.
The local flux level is 288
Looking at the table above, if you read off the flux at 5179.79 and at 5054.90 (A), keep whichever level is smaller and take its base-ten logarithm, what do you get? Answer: 2.37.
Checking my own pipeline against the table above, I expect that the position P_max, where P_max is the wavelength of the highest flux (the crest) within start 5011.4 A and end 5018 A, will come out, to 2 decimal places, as 5016.63 A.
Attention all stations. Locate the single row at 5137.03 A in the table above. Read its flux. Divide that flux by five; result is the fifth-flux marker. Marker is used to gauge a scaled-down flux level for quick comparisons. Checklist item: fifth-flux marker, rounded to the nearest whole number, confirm 52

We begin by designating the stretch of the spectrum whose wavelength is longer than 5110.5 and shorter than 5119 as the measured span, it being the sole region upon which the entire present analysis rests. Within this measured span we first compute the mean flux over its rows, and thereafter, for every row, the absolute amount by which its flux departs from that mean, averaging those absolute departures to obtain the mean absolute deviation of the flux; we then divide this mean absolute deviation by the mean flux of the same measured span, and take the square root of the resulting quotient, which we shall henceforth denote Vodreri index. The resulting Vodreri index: 0.326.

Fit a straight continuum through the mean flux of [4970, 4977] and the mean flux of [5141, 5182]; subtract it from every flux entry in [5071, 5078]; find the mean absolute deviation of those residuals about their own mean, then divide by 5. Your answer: 7.45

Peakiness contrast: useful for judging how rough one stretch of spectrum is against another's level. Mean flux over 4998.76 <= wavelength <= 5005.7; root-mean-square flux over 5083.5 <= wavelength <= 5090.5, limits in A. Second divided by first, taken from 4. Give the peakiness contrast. 2.93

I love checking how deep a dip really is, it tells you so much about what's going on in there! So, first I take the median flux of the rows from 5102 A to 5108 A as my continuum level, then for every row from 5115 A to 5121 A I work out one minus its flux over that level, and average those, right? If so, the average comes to -0.18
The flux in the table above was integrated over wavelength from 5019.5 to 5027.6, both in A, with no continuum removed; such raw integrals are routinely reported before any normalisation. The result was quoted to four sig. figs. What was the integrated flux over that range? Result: 2312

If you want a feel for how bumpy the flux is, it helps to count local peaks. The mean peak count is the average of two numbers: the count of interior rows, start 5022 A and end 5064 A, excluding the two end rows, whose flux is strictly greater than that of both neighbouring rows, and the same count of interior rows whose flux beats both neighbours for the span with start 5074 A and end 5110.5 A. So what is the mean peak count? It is 12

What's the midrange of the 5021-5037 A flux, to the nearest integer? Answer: 278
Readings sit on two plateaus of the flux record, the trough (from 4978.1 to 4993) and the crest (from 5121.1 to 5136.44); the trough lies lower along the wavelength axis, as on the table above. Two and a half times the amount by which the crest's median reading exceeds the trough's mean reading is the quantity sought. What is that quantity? -166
